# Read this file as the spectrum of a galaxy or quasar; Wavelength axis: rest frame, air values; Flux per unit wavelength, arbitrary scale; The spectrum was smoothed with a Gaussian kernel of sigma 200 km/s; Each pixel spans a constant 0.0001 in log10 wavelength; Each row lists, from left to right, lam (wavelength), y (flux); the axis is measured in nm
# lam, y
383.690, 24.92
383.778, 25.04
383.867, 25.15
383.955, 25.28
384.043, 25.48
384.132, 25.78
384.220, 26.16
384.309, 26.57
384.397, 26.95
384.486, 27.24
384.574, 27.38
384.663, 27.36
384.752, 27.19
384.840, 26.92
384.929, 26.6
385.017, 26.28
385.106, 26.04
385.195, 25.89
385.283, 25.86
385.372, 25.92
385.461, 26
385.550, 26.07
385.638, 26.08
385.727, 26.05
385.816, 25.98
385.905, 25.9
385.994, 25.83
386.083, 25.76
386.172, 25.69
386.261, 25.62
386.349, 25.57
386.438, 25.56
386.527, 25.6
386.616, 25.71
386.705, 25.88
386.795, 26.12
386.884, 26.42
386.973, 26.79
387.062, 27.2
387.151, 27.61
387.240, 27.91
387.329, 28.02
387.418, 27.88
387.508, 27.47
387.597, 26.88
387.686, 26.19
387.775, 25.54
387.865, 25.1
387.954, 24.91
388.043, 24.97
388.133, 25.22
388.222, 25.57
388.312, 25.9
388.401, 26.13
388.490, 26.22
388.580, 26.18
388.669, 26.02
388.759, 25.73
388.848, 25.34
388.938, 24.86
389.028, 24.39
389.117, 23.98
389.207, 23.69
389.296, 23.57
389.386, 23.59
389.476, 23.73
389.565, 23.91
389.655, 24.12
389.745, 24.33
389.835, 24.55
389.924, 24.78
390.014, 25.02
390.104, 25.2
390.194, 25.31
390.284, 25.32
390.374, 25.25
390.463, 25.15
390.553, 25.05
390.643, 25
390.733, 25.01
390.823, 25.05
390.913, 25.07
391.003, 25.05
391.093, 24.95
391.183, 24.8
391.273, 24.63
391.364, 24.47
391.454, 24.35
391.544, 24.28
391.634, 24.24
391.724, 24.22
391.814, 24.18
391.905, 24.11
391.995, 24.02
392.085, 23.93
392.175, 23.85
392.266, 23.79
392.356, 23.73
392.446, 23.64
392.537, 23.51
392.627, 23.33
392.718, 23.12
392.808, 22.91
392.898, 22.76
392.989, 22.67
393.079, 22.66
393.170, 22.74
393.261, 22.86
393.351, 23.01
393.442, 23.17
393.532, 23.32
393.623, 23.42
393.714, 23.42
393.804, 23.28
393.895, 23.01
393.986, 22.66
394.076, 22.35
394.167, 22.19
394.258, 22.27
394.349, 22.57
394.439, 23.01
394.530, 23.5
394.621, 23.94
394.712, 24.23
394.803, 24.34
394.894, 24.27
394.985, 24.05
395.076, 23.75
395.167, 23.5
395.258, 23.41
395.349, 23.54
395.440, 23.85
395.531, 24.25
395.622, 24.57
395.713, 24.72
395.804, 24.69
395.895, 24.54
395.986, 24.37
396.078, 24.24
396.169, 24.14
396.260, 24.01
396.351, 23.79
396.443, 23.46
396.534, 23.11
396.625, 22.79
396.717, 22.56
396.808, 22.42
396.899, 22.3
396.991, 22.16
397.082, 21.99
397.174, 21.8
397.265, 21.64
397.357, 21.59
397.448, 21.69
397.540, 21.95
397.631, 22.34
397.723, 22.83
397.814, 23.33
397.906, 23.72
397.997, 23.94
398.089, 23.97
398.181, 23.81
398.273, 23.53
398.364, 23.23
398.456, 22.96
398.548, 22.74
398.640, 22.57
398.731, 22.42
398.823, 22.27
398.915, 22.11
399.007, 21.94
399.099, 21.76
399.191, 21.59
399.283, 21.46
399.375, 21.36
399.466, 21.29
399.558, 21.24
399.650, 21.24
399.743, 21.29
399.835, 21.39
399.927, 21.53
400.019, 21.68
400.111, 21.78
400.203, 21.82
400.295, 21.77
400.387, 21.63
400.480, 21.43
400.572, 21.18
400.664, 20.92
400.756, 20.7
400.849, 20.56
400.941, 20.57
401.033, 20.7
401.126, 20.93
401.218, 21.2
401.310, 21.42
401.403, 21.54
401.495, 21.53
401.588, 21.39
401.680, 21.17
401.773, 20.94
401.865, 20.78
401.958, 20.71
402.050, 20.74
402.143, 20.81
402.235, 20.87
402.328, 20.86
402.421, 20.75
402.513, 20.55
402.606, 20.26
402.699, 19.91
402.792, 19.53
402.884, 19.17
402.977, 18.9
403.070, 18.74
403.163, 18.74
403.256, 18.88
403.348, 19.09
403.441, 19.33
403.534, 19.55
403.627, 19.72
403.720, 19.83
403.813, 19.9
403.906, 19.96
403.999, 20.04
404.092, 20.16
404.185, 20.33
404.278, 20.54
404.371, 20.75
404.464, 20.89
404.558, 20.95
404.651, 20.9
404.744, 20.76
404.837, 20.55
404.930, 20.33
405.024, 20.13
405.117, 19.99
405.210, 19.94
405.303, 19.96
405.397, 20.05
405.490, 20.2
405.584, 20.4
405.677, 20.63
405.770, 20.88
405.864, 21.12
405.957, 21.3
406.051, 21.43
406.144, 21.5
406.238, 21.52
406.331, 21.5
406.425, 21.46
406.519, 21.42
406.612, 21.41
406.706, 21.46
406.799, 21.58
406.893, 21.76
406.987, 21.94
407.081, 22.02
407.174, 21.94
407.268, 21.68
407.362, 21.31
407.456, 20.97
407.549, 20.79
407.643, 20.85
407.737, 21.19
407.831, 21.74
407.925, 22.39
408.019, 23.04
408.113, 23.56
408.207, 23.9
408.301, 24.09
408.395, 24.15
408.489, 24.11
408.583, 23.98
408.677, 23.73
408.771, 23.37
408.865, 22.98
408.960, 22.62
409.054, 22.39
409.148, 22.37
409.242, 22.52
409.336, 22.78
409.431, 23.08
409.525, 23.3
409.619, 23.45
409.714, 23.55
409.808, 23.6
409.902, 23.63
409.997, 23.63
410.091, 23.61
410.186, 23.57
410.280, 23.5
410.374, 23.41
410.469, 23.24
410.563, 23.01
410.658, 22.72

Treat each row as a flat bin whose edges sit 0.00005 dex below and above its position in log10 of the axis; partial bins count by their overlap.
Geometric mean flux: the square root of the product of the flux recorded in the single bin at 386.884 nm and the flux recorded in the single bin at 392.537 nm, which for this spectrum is 25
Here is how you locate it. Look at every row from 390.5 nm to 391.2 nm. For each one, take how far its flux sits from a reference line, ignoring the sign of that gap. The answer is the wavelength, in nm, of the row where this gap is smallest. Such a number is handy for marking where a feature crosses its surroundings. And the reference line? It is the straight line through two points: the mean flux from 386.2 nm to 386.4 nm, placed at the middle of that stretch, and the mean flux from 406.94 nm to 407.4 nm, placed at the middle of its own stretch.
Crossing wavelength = 391.183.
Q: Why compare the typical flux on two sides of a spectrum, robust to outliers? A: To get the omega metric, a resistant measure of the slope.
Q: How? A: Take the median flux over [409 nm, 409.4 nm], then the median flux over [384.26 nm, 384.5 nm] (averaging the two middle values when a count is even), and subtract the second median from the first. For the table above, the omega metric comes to -4.5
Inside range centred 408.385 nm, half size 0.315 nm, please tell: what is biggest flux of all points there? 24.15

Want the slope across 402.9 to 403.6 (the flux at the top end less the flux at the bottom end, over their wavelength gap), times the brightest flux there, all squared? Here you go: 520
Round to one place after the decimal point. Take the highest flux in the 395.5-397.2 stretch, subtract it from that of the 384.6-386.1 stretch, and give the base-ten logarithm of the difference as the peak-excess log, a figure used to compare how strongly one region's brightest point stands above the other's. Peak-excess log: 0.4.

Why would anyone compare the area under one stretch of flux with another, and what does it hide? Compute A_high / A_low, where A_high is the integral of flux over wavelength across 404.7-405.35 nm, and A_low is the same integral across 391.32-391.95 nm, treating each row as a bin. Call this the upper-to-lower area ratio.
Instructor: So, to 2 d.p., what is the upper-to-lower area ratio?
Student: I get 0.86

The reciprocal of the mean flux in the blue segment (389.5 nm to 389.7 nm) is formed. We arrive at 0.042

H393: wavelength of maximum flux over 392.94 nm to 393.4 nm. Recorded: 393.351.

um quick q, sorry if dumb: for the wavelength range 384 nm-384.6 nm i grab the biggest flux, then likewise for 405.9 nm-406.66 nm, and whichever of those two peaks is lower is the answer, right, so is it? 21.5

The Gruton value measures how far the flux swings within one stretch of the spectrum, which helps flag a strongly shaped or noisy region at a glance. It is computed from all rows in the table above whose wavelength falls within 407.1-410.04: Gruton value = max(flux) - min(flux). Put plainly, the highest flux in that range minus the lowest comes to 3.4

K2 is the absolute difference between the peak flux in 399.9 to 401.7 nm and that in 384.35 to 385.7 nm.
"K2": 5.56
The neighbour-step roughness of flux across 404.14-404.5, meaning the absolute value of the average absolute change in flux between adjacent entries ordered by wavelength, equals 0.19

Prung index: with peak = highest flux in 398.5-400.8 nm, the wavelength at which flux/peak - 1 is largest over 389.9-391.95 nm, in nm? 390.284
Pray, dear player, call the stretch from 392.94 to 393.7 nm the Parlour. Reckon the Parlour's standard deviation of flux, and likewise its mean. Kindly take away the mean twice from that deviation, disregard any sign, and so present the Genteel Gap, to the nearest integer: 46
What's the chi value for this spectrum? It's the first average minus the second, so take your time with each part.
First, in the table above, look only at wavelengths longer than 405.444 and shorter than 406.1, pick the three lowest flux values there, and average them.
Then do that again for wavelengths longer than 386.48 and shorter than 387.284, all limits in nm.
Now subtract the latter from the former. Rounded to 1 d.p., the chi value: -5.3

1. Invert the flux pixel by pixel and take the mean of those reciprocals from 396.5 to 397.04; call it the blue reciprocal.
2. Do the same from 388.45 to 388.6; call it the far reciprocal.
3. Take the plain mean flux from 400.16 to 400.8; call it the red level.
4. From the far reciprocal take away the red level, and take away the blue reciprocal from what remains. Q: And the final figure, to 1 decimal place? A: -21.4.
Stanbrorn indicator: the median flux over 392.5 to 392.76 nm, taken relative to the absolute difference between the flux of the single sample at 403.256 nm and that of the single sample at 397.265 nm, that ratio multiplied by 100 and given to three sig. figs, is 845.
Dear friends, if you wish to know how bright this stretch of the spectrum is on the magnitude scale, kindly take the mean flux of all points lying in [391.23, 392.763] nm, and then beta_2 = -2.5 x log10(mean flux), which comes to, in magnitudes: -3.45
